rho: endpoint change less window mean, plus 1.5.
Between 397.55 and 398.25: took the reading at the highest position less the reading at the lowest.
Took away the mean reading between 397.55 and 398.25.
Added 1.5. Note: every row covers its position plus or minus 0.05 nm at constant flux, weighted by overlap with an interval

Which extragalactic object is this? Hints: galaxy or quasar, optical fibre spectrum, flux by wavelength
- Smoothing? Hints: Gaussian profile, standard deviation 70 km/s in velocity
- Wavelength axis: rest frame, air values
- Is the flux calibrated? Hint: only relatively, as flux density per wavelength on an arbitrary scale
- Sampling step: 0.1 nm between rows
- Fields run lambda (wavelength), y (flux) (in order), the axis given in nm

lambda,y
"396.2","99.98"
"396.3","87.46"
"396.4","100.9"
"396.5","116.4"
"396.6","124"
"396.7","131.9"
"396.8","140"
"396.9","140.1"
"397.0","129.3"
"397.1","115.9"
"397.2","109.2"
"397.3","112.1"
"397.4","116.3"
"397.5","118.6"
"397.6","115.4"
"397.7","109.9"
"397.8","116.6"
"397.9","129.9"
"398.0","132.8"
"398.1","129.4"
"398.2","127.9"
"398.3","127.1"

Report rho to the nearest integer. -109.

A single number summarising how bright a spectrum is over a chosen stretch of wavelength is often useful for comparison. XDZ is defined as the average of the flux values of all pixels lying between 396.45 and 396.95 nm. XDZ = 130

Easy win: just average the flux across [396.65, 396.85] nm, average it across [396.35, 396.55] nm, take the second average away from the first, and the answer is 27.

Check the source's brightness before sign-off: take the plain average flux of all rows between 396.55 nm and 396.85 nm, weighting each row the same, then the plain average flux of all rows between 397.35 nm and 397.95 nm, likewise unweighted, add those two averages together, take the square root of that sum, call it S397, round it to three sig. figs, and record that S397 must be 15.8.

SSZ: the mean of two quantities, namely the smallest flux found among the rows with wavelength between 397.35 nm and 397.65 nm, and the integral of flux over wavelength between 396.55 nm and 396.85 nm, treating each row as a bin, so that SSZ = 77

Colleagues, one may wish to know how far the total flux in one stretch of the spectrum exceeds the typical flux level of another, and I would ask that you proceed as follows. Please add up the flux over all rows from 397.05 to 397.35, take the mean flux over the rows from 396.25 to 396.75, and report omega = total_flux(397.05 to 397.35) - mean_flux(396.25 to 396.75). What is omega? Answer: 225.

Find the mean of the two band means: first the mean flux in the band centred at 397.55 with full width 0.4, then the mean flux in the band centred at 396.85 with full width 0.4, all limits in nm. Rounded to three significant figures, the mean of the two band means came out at 125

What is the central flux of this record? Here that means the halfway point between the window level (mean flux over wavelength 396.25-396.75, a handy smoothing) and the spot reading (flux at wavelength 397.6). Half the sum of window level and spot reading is 114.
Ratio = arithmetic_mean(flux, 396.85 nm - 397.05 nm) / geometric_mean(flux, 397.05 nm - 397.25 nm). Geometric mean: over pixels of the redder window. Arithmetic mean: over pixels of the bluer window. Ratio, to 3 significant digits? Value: 1.20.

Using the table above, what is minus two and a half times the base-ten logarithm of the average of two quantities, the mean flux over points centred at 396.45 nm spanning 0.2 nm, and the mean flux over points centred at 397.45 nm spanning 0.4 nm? -5.12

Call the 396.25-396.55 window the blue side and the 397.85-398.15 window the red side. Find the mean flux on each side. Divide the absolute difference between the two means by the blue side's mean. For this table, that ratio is 0.29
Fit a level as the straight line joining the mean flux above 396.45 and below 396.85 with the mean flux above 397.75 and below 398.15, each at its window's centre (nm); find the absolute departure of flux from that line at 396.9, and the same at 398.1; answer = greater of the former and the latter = 12.2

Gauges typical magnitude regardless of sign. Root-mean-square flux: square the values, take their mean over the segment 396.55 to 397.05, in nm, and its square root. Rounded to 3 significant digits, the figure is 133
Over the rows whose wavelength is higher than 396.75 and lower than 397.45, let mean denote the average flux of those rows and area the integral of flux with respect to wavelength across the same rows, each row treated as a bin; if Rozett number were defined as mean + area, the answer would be 210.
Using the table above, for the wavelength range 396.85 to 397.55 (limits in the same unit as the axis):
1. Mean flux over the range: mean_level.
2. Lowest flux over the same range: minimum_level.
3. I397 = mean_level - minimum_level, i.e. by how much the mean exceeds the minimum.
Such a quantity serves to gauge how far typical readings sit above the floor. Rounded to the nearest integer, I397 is 11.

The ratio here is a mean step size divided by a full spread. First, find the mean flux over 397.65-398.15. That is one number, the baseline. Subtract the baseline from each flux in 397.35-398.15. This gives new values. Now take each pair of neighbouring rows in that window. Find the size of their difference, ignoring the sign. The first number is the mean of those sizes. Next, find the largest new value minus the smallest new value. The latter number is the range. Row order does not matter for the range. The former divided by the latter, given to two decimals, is 0.23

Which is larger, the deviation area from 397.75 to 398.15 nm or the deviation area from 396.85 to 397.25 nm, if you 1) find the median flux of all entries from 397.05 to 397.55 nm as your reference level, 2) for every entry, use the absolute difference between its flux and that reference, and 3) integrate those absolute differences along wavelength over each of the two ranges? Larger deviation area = 4.51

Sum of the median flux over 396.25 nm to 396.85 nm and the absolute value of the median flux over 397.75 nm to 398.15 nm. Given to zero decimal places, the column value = 250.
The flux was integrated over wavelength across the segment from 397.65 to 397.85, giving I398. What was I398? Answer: 23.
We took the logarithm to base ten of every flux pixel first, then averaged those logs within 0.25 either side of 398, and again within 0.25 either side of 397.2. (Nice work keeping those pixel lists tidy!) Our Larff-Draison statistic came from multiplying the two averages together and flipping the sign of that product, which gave -4.35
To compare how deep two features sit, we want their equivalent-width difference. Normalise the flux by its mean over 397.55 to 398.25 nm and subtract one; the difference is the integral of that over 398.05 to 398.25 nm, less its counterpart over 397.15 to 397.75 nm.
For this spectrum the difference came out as 0.055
